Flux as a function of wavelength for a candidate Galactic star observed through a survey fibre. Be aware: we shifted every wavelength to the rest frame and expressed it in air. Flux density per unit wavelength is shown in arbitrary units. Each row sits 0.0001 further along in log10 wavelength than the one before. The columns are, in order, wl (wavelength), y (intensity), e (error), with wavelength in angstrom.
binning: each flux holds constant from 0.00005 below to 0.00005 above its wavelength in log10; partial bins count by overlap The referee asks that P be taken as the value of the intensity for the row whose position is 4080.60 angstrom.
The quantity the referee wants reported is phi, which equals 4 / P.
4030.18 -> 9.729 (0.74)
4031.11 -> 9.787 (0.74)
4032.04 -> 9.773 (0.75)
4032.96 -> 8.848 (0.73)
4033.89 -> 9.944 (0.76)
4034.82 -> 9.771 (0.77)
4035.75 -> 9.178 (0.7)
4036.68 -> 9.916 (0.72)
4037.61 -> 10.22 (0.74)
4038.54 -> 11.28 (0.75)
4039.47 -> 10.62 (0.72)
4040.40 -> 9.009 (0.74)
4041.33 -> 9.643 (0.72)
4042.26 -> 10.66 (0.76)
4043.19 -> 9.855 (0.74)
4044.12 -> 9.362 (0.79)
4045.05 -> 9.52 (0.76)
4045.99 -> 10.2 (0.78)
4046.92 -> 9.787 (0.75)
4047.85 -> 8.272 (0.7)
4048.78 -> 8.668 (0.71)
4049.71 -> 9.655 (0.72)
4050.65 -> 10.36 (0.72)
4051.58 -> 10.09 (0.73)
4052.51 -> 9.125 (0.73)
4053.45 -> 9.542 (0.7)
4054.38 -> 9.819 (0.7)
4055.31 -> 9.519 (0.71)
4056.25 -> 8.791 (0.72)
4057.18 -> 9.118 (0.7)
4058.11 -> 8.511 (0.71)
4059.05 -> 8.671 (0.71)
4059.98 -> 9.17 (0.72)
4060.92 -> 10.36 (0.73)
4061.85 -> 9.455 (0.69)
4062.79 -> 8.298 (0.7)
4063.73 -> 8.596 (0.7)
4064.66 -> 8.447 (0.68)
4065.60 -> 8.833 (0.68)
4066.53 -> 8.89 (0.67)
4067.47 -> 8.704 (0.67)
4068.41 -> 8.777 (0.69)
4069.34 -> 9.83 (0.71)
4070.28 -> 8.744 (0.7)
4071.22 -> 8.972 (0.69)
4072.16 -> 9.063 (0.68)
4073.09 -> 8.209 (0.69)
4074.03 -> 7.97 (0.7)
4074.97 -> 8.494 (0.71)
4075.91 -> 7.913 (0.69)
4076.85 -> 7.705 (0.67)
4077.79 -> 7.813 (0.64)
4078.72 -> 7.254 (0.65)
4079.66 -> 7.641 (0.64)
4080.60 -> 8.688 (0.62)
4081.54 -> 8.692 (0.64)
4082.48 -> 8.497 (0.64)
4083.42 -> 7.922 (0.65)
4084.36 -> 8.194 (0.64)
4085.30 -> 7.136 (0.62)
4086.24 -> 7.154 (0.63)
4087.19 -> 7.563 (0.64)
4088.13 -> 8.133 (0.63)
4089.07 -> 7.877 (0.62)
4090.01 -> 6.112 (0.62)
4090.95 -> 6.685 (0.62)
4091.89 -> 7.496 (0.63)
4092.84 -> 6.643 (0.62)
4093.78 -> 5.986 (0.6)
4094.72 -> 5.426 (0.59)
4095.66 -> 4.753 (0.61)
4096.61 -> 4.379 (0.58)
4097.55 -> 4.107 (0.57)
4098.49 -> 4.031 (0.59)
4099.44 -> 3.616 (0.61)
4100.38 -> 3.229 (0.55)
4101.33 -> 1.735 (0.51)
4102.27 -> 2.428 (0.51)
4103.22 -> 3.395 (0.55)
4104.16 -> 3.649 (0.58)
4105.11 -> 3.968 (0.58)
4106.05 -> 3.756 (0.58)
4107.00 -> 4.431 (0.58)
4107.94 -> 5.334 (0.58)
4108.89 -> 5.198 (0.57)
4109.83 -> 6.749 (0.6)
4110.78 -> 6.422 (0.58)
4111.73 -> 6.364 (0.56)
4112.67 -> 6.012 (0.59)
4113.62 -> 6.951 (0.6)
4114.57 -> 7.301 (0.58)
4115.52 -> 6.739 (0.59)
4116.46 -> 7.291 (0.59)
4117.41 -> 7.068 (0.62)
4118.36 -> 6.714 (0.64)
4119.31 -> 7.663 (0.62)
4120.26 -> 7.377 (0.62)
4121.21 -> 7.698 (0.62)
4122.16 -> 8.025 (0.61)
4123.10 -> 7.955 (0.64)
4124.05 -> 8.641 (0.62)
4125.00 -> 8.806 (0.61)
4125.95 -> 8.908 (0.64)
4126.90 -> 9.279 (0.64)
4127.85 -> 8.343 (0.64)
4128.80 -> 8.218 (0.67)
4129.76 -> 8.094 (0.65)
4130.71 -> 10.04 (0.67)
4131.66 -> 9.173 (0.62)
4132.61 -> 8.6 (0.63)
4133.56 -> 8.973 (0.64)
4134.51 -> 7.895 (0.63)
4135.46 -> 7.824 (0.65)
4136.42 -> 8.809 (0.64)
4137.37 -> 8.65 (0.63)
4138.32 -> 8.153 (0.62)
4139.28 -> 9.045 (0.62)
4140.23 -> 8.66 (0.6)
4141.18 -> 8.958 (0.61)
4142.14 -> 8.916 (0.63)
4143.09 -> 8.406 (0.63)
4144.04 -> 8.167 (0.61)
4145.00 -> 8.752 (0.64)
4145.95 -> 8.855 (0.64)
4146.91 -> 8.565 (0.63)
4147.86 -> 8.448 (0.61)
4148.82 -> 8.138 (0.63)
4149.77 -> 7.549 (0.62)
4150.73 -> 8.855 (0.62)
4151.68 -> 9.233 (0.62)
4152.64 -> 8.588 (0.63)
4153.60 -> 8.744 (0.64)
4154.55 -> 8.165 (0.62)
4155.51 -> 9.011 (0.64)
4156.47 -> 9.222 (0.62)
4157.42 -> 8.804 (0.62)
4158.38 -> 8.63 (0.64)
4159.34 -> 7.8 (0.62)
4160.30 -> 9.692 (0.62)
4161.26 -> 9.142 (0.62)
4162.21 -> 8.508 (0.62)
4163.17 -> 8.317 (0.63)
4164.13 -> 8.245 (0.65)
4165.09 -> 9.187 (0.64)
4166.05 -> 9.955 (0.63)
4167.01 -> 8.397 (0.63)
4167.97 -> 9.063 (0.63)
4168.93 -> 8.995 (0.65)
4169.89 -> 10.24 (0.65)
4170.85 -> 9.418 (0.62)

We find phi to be 0.46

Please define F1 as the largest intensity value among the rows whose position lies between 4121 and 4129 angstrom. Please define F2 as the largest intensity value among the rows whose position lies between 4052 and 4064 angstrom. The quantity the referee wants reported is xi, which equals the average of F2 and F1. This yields 9.8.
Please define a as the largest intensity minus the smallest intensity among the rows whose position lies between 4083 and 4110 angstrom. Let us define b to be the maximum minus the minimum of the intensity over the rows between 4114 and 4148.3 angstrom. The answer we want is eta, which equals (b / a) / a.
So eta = 0.1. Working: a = 6.46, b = 3.3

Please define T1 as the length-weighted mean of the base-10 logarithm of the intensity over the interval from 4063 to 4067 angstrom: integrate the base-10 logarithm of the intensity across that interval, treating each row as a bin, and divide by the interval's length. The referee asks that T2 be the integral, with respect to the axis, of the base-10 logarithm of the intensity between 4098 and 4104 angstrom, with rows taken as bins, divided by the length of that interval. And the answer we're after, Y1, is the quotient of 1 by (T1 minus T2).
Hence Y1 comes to 2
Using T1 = 0.94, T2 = 0.48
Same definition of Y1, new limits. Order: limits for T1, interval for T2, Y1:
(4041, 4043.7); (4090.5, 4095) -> 5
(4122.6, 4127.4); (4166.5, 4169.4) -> -250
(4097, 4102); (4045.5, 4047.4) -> -2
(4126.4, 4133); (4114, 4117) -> 11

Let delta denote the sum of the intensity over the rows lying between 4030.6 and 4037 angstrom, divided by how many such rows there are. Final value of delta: 9.6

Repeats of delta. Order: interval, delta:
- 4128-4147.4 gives 8.6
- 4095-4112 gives 4.3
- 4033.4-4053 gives 9.8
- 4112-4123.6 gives 7.2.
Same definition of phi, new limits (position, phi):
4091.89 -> 0.53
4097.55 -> 0.97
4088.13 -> 0.49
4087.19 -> 0.53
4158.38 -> 0.46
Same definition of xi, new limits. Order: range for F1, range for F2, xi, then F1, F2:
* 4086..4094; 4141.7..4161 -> 8.9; 8.133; 9.692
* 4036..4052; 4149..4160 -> 10.3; 11.28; 9.233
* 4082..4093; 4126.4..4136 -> 9.3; 8.497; 10.04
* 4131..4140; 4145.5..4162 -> 9.4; 9.173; 9.692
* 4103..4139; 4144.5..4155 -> 9.6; 10.04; 9.233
